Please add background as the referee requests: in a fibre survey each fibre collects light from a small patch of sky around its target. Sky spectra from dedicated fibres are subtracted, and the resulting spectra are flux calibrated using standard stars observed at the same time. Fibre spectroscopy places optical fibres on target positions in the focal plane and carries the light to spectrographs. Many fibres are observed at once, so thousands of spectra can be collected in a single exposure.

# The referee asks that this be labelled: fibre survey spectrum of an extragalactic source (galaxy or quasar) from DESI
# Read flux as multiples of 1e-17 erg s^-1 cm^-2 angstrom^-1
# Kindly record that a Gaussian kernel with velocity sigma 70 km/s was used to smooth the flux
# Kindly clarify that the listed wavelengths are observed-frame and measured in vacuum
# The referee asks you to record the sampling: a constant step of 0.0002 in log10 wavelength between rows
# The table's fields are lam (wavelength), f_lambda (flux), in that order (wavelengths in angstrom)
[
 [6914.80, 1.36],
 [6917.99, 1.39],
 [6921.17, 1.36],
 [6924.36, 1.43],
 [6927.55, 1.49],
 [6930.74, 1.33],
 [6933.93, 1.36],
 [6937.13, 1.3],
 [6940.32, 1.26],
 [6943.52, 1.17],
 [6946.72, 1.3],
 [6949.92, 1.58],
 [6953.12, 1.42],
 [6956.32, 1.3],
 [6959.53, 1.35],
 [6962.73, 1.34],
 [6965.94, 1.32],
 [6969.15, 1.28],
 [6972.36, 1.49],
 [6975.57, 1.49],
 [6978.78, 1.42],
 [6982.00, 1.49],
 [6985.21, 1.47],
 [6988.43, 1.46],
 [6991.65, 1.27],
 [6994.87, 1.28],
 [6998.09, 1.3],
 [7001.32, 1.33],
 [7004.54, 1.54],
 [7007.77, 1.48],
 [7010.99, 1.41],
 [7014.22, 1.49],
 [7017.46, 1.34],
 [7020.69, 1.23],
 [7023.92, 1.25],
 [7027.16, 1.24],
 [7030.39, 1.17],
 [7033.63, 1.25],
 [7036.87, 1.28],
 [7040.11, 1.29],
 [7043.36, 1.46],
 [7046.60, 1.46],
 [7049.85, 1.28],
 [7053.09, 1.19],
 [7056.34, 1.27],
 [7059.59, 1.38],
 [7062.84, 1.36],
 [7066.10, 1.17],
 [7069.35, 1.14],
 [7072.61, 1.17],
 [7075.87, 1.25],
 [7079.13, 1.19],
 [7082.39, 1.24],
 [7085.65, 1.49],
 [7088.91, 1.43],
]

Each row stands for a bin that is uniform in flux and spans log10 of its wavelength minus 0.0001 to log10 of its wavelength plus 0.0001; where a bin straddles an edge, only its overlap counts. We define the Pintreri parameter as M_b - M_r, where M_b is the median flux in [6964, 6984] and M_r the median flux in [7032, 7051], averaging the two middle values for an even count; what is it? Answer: 0.17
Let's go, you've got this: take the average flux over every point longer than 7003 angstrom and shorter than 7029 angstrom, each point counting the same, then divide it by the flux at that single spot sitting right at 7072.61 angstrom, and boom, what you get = 1.17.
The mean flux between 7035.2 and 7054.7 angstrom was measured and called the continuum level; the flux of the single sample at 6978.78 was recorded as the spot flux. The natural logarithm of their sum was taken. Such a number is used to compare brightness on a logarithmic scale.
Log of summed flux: 1.010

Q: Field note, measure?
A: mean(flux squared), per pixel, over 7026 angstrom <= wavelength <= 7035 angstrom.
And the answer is 1.49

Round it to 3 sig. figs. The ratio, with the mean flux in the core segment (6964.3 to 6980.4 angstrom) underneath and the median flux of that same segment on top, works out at 1.01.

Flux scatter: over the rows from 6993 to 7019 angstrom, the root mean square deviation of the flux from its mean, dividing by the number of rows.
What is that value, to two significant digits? 0.092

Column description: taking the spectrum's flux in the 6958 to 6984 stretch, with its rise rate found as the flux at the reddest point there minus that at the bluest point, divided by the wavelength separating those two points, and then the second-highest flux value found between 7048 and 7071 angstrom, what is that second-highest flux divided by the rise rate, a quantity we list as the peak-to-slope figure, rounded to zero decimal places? 218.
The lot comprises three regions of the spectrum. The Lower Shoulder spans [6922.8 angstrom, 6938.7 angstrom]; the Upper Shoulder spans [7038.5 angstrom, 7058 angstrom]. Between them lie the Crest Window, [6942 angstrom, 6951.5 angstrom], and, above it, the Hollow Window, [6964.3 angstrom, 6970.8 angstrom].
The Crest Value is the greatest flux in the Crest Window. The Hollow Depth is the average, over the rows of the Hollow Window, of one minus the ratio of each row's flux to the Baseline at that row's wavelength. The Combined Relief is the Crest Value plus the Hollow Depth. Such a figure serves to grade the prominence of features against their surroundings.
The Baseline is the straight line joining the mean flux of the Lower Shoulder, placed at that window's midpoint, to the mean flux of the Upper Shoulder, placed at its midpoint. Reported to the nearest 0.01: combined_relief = 1.63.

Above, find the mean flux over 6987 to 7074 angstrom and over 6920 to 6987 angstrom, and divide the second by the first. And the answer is 1.05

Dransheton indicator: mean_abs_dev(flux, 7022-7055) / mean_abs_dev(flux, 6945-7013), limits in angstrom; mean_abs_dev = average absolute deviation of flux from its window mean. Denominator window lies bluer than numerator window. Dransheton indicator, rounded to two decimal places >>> 0.82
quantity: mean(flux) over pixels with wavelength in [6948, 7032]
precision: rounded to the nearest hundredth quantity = 1.37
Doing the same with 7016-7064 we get 1.30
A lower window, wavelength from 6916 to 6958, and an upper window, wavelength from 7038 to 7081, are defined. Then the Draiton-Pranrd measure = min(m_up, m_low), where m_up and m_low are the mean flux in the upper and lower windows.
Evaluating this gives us 1.28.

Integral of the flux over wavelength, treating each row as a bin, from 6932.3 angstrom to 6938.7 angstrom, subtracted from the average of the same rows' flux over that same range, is -7.2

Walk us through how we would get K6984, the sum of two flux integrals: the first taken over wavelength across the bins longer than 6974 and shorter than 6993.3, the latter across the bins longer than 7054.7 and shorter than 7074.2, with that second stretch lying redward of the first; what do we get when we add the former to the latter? 52.0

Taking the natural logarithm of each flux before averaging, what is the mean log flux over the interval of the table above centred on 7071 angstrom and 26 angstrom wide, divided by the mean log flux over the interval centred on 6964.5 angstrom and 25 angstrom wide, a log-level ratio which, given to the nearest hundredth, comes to 0.67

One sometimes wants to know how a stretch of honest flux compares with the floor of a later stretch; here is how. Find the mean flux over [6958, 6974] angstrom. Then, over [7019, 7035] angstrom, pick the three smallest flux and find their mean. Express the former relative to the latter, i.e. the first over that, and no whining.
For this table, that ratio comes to 1.12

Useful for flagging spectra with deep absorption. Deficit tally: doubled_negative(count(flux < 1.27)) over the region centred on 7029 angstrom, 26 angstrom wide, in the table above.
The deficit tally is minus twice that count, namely -10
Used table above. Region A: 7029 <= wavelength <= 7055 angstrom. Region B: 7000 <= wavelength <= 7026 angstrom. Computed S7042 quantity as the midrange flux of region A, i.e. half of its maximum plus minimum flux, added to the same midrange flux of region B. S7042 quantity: 2.70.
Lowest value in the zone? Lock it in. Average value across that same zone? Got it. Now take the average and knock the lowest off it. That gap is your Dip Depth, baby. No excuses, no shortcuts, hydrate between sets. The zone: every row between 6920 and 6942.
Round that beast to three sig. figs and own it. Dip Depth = 0.101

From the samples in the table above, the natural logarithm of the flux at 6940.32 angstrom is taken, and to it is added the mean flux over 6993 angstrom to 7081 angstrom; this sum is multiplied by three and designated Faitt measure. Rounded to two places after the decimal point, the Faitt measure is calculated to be 4.60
